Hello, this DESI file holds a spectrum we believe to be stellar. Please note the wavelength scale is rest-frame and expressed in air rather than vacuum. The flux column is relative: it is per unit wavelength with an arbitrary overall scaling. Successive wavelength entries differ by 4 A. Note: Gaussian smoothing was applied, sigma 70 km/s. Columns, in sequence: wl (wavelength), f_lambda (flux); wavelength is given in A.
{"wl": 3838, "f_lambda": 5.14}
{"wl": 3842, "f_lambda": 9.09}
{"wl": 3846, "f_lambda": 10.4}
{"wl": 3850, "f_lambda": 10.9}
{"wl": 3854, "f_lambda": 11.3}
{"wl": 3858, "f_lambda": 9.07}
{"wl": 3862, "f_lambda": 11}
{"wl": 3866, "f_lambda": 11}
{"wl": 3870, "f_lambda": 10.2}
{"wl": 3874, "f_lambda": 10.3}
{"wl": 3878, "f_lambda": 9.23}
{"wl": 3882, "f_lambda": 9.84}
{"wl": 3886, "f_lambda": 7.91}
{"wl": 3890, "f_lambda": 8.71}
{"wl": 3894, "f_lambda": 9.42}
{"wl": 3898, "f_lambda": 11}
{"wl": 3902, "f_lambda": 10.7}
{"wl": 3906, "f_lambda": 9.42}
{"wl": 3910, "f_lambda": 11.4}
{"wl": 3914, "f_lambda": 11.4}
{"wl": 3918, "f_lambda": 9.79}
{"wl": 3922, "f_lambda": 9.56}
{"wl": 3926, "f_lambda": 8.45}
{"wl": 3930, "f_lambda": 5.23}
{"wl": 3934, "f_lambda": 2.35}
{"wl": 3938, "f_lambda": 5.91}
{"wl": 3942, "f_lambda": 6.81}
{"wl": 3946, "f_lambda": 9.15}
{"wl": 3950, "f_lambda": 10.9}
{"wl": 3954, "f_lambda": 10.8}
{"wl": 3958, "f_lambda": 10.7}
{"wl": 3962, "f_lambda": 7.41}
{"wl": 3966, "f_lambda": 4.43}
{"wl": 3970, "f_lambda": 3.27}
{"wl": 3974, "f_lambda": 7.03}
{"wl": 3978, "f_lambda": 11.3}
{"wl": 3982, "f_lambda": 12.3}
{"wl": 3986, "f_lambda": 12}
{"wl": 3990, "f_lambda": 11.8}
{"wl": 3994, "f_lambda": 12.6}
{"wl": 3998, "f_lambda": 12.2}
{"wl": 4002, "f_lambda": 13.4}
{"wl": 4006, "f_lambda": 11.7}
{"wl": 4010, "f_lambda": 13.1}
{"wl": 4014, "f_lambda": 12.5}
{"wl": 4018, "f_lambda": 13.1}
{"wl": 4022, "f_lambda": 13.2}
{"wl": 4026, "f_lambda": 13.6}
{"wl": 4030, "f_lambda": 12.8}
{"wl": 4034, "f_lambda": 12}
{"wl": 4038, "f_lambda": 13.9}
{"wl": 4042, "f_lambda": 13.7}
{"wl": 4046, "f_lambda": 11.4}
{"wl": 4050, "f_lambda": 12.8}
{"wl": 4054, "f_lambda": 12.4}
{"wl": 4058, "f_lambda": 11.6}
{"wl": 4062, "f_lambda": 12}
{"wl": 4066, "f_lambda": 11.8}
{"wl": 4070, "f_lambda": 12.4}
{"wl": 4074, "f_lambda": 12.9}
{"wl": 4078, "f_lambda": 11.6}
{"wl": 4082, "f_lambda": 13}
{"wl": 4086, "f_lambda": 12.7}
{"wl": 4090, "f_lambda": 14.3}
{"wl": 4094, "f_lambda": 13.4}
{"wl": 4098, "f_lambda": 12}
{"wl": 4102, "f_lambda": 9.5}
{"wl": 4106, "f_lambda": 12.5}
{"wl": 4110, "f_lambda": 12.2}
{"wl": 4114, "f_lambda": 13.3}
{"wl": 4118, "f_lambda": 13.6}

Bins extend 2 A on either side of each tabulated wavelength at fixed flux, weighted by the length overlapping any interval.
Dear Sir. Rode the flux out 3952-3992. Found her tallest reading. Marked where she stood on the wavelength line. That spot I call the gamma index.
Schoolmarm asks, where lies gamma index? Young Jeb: 3982 A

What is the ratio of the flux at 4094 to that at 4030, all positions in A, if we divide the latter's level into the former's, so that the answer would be 1.05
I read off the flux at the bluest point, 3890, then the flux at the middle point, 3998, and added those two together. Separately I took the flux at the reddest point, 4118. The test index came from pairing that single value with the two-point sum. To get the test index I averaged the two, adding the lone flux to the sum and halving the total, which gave 17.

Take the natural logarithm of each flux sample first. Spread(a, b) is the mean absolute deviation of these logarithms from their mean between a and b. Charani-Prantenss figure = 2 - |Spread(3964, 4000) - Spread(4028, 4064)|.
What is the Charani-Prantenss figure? 1.64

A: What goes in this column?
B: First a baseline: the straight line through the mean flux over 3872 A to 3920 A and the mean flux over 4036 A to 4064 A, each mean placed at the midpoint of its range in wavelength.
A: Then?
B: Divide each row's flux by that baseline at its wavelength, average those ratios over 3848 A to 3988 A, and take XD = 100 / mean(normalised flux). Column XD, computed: 112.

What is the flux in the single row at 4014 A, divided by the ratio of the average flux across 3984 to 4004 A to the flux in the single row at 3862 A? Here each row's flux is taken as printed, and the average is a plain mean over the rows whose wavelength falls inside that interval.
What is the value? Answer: 11.1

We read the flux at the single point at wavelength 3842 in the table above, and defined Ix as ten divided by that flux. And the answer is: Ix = 1.1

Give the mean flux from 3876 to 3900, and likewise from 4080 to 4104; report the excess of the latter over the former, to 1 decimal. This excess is 3.1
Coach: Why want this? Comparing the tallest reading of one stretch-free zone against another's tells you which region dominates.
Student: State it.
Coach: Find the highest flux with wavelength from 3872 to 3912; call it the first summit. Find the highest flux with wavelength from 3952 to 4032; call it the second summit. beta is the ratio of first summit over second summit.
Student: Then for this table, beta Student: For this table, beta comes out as 0.84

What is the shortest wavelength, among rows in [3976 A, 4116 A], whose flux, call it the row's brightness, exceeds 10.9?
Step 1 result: 3978 A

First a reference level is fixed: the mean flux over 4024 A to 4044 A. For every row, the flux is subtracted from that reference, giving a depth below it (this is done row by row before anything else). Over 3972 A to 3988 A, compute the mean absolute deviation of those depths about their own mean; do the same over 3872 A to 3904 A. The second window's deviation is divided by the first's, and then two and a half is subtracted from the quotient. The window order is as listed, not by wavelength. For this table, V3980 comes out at -2.05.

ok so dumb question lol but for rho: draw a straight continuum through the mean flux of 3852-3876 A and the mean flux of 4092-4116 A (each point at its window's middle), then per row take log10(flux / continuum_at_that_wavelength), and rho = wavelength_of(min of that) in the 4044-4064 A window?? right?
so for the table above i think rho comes 4046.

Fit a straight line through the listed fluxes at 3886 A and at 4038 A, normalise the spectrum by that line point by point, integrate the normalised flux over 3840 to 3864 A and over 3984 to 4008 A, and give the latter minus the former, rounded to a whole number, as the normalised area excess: -14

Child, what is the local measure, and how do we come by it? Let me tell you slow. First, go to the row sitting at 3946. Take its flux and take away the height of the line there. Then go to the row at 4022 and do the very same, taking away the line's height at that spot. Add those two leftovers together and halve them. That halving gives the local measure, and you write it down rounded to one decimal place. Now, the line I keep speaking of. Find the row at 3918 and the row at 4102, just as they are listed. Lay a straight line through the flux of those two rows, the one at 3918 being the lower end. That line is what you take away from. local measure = 1.5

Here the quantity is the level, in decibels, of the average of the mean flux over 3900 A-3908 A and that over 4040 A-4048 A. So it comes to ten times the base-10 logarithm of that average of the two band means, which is 10.5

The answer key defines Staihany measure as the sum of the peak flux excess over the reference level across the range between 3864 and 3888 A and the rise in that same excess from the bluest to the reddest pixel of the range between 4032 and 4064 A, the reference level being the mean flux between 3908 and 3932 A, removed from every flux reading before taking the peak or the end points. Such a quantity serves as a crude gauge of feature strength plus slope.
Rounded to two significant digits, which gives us 1.7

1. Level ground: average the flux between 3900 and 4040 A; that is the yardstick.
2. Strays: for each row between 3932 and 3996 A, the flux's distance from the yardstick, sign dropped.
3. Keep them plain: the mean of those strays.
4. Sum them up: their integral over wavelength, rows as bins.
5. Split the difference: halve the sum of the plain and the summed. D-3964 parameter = 94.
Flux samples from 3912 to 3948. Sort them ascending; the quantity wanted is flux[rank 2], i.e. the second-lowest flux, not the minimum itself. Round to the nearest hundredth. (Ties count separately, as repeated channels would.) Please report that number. 5.23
